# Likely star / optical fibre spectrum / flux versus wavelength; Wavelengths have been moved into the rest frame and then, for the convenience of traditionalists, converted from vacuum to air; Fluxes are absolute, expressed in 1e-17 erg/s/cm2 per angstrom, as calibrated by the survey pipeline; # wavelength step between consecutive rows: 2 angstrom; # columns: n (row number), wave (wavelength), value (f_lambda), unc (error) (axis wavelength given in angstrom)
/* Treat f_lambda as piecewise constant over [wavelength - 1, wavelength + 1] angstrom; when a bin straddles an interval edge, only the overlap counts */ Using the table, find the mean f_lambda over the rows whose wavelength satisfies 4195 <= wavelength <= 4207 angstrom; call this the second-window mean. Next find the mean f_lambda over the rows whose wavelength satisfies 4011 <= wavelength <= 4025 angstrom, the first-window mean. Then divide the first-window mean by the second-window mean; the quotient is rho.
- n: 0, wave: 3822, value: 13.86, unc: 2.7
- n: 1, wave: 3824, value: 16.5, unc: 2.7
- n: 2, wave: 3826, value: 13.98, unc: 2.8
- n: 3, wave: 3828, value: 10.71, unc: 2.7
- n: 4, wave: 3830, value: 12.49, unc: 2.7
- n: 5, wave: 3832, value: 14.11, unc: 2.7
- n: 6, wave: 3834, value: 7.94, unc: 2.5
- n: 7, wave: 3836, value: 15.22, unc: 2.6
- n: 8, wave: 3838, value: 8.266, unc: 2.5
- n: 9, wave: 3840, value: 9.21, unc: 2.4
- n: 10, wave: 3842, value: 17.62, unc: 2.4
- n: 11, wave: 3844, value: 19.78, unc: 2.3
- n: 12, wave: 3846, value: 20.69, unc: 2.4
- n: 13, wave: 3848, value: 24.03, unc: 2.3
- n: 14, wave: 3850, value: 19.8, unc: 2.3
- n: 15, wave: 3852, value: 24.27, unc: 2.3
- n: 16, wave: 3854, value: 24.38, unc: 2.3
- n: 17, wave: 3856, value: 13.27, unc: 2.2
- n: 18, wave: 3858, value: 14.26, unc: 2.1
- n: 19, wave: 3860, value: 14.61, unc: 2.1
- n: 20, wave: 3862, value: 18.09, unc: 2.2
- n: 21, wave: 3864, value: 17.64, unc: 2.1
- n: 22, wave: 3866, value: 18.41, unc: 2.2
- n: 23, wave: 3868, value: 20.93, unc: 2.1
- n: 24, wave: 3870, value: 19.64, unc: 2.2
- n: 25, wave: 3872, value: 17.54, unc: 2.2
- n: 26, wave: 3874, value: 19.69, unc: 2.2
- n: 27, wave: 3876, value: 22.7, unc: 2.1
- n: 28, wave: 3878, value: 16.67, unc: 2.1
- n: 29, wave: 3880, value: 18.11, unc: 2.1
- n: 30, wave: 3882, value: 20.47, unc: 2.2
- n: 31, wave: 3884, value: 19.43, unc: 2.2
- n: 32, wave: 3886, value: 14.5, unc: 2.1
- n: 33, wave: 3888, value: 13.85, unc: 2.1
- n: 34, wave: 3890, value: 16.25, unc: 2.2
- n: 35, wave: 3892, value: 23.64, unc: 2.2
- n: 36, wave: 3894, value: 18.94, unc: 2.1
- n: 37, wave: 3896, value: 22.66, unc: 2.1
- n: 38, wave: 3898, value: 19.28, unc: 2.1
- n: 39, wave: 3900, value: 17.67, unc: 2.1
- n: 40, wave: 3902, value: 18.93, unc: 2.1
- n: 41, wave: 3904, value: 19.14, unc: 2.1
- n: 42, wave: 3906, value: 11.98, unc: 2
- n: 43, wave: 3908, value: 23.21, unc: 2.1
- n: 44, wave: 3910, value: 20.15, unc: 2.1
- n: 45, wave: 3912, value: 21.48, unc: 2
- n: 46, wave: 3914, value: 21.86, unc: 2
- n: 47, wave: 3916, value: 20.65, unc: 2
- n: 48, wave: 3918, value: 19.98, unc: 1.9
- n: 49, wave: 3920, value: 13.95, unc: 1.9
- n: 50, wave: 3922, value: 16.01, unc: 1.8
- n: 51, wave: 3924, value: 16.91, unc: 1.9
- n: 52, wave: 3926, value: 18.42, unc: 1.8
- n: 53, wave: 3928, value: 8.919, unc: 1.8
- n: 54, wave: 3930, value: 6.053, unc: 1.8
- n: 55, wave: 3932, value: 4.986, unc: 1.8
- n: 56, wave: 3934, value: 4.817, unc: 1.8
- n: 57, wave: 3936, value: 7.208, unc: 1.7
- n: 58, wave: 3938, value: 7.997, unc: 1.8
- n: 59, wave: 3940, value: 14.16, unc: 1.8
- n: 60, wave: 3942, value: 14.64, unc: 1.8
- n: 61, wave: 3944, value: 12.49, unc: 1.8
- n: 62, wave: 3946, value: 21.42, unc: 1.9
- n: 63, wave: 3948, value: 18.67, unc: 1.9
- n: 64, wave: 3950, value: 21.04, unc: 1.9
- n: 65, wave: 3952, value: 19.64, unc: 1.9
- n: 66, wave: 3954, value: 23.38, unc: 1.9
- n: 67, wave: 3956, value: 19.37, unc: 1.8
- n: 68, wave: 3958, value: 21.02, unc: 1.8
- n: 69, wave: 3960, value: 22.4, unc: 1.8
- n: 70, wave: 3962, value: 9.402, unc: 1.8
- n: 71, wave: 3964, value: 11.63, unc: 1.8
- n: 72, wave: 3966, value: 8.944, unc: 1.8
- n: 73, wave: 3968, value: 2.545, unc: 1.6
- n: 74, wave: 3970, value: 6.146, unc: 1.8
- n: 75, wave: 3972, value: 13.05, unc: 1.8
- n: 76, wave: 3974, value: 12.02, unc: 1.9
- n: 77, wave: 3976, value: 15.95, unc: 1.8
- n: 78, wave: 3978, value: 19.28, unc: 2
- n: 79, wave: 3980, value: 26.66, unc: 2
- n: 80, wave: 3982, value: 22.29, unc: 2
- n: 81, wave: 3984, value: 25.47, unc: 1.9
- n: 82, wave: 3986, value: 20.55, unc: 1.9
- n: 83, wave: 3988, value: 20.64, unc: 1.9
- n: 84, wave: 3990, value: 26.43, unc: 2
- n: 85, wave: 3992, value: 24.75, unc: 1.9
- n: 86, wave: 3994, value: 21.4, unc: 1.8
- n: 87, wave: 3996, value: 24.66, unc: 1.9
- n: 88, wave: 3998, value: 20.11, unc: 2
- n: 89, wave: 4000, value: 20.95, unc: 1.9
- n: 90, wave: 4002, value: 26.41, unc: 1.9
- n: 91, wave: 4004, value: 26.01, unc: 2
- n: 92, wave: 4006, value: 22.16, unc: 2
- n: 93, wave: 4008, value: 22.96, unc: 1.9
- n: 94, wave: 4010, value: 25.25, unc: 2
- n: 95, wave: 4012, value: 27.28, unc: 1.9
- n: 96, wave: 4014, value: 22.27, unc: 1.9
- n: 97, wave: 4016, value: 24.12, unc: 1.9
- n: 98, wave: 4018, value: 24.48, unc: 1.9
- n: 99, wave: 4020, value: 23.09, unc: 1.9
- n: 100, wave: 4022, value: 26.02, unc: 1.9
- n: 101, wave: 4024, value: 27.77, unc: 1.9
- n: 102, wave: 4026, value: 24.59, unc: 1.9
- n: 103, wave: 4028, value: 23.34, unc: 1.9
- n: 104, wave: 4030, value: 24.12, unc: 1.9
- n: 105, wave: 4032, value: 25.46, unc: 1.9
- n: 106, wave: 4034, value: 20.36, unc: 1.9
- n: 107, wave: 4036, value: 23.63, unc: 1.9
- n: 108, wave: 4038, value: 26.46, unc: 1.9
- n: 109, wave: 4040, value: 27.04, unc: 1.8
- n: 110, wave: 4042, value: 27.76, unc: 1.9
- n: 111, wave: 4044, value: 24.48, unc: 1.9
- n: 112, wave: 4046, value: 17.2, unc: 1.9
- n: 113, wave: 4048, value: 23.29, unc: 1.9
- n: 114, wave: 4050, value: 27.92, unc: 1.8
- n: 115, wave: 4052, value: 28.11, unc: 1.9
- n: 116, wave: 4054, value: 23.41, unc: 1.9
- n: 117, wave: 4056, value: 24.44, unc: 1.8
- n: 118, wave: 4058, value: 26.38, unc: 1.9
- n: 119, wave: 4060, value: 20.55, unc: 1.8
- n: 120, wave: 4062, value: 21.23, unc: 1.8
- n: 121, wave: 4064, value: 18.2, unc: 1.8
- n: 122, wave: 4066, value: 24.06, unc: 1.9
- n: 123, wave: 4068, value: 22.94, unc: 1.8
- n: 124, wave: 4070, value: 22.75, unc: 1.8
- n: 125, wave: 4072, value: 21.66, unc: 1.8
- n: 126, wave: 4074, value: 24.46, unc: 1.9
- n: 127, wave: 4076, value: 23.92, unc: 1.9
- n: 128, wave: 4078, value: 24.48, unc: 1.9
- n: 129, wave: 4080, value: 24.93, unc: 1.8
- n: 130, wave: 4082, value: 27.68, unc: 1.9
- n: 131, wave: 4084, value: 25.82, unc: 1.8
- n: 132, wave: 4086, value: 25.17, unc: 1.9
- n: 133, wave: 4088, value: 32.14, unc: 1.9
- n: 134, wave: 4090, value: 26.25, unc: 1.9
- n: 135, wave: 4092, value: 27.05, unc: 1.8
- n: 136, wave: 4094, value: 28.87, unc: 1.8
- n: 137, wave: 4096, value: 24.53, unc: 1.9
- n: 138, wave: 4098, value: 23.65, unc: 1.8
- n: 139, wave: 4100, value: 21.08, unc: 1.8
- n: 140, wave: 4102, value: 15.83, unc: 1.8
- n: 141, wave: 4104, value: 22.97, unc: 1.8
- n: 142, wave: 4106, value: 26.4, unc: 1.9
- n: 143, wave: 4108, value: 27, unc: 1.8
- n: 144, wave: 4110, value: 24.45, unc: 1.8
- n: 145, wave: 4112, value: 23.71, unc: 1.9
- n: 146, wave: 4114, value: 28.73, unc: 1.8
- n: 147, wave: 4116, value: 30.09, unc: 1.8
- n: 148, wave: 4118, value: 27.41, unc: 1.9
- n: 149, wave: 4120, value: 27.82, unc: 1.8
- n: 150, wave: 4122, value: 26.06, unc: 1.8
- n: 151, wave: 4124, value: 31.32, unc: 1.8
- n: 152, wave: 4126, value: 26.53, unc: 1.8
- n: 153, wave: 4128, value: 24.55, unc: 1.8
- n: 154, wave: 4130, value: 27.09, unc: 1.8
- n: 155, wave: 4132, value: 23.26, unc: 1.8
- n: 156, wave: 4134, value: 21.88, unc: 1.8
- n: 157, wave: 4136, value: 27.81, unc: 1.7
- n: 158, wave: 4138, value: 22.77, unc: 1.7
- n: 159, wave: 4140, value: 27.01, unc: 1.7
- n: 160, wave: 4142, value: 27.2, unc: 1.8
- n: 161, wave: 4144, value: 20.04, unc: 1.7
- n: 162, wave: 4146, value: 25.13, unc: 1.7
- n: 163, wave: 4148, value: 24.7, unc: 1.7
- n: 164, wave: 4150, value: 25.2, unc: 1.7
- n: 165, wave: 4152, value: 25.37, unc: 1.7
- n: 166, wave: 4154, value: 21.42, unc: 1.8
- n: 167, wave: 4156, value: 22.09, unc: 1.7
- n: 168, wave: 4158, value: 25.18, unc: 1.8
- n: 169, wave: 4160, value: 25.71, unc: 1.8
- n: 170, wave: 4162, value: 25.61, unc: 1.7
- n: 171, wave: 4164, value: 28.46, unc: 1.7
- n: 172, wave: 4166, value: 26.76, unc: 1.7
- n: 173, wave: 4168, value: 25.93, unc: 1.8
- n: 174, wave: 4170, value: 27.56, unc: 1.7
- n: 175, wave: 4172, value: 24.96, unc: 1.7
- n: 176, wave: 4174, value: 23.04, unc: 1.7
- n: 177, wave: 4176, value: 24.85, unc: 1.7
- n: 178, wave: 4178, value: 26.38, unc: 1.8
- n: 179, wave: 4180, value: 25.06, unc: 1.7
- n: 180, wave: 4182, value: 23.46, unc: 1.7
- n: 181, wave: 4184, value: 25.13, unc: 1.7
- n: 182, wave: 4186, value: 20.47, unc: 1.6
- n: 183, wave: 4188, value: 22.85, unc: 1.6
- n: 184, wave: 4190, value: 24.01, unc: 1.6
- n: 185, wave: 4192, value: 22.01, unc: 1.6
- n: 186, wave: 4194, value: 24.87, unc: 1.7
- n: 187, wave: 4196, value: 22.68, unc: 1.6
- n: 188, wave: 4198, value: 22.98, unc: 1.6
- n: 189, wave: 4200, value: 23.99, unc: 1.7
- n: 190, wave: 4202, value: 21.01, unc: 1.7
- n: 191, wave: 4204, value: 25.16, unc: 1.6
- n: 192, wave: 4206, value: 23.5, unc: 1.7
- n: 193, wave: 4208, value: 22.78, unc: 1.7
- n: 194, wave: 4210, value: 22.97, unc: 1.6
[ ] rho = 1.08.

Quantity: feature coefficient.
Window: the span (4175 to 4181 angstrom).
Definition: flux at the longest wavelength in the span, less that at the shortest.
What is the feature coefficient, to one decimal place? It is 0.2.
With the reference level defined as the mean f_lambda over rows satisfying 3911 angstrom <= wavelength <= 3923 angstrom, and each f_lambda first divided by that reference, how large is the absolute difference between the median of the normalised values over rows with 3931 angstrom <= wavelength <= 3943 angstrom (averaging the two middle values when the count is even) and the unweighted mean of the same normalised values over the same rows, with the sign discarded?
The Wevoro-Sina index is 0.072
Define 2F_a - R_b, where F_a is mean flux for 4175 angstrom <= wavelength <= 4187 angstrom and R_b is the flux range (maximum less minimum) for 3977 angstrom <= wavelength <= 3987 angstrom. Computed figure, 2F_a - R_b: 41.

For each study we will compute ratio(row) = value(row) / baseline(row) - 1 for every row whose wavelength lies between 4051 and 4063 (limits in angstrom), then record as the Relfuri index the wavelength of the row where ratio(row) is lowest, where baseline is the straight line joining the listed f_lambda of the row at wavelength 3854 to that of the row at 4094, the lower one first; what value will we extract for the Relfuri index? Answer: 4060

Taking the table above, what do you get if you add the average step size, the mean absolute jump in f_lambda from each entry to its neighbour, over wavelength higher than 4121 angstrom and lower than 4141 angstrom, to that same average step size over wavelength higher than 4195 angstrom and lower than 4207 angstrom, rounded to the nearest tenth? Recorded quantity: 5.9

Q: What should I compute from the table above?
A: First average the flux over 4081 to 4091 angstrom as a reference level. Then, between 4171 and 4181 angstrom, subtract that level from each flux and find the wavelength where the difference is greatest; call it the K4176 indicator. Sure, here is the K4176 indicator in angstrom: 4178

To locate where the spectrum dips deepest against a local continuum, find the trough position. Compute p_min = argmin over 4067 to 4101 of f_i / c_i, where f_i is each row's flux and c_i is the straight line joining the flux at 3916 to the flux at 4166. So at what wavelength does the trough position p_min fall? 4100 angstrom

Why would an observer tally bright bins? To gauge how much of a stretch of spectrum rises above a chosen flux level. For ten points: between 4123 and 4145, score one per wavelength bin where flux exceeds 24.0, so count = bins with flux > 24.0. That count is 7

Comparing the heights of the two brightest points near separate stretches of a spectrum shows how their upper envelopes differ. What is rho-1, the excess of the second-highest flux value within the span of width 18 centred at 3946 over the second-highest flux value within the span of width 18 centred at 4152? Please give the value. -4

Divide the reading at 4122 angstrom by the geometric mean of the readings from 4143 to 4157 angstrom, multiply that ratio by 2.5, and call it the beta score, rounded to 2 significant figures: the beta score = 2.8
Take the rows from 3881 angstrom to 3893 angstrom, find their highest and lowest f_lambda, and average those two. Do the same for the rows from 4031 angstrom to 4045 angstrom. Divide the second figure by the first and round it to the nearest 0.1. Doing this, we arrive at 1.3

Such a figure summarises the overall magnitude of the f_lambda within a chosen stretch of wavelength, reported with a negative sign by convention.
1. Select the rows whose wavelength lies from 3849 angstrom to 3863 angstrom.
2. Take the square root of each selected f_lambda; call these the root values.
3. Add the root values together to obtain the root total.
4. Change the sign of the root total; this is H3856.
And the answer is -30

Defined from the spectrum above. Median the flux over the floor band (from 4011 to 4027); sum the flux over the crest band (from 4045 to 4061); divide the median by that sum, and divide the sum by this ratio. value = 1492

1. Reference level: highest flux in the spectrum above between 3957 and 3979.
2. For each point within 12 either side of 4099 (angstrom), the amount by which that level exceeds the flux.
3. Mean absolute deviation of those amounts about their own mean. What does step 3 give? 2.9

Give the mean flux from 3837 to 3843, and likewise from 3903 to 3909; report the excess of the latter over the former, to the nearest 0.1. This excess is 6.4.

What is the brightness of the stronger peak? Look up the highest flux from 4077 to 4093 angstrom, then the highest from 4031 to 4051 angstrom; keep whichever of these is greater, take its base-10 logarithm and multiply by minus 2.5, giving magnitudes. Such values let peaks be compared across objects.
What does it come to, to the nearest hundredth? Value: -3.77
